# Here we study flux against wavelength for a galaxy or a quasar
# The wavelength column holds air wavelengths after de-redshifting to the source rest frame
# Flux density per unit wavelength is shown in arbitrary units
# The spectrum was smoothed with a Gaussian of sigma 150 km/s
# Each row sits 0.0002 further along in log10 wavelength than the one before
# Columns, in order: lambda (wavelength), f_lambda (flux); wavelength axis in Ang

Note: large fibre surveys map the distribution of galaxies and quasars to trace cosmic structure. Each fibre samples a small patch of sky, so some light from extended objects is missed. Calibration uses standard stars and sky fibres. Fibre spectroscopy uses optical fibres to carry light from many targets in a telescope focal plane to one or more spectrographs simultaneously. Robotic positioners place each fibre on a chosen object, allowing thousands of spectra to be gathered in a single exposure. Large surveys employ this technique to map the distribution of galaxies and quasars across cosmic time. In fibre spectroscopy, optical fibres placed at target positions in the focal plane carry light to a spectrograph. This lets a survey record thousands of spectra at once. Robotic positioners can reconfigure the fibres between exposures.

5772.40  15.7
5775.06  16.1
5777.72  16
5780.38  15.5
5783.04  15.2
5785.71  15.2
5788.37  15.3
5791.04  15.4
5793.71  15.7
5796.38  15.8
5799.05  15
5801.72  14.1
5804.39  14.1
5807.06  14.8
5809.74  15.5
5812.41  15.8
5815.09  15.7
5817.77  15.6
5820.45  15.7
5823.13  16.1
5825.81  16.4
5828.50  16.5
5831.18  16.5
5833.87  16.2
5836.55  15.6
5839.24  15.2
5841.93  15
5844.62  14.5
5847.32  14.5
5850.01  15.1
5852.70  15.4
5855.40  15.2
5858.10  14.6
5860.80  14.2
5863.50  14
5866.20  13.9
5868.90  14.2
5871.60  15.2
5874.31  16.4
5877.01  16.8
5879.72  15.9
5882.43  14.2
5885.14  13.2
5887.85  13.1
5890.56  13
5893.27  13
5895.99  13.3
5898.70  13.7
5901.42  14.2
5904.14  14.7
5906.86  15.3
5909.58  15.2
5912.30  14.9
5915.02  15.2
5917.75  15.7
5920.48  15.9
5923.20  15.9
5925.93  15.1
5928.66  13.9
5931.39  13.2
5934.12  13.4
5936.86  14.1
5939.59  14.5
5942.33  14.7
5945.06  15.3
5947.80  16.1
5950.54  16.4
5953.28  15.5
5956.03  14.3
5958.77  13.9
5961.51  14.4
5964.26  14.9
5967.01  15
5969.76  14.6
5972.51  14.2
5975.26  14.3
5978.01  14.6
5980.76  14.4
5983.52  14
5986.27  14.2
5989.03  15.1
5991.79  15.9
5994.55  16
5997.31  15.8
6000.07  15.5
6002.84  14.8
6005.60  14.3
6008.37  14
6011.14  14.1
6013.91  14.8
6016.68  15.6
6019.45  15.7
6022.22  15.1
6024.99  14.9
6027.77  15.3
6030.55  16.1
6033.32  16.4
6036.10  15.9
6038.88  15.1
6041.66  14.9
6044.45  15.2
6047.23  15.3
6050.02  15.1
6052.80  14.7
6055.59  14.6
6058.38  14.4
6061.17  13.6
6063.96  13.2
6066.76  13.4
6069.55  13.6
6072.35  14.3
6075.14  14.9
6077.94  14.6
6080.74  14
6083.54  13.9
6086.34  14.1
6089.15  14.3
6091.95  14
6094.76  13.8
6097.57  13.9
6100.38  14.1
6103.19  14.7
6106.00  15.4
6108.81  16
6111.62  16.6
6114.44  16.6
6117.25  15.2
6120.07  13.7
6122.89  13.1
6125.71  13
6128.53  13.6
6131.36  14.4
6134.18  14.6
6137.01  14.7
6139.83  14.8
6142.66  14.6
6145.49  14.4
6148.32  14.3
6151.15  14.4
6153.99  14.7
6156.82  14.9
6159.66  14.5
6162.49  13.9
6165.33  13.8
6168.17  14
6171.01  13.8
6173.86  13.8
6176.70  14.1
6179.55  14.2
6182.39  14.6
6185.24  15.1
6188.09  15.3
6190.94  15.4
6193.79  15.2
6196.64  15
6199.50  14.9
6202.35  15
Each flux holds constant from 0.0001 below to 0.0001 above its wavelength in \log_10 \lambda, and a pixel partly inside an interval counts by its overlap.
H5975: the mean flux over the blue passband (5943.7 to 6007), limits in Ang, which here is 14.9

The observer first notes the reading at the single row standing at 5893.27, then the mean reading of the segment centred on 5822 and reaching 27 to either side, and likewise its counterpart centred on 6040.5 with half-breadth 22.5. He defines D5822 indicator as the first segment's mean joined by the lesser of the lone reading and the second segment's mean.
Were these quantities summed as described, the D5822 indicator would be 28.4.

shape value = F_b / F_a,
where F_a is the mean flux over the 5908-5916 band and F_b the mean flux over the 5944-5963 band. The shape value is 1.00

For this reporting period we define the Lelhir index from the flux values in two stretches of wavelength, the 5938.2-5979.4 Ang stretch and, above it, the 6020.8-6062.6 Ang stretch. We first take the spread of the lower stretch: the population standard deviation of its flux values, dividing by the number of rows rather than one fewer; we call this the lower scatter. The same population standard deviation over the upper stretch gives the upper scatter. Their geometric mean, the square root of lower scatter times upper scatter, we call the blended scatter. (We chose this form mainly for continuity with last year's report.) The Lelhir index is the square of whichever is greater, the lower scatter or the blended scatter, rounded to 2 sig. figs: 0.47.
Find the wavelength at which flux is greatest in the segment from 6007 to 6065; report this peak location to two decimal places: 6033.32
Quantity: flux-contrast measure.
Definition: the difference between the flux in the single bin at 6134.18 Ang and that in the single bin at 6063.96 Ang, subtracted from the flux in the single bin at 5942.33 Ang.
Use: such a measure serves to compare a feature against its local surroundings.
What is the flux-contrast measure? 13.3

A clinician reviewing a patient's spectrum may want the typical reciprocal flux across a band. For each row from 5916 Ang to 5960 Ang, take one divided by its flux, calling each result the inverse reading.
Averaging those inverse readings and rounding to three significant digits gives 0.0675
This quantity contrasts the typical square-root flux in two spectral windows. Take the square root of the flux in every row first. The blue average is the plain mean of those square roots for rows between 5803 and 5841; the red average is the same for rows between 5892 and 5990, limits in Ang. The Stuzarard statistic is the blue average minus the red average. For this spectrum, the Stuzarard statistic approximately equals 0.14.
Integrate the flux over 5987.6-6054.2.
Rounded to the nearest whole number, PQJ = 1014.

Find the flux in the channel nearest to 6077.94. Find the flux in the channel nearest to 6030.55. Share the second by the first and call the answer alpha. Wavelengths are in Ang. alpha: 1.10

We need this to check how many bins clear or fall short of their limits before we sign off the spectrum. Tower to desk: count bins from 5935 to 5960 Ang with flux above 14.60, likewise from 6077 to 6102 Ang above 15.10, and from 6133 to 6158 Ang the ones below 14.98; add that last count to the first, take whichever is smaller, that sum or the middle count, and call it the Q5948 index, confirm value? 0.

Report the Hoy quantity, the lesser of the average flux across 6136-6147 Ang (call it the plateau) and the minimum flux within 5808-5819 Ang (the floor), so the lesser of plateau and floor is 14.6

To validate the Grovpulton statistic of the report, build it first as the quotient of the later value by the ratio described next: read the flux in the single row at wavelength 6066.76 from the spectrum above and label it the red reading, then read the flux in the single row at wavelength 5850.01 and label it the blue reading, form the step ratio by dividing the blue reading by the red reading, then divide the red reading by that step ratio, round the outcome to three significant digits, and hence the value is 11.9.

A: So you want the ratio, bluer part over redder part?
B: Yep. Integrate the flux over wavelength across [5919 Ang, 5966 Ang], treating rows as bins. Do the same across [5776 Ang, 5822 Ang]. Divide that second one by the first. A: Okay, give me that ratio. 1.01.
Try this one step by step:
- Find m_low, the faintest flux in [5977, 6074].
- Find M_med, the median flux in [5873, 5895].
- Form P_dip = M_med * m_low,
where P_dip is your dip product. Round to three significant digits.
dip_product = 181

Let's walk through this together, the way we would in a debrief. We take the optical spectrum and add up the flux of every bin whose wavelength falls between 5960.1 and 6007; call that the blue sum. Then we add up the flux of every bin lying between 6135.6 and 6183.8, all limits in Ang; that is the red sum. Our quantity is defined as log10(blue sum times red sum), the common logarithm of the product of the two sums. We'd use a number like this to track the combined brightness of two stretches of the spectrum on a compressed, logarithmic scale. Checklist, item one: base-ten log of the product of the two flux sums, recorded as 4.79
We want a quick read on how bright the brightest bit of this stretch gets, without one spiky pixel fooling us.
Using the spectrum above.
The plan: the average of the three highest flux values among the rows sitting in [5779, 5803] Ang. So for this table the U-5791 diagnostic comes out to 15.7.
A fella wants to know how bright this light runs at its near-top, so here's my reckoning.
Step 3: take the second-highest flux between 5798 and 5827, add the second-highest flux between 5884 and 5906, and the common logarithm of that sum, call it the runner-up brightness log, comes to 1.48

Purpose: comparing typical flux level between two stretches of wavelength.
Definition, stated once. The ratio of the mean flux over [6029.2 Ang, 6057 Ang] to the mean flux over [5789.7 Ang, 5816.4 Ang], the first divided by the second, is 1.01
